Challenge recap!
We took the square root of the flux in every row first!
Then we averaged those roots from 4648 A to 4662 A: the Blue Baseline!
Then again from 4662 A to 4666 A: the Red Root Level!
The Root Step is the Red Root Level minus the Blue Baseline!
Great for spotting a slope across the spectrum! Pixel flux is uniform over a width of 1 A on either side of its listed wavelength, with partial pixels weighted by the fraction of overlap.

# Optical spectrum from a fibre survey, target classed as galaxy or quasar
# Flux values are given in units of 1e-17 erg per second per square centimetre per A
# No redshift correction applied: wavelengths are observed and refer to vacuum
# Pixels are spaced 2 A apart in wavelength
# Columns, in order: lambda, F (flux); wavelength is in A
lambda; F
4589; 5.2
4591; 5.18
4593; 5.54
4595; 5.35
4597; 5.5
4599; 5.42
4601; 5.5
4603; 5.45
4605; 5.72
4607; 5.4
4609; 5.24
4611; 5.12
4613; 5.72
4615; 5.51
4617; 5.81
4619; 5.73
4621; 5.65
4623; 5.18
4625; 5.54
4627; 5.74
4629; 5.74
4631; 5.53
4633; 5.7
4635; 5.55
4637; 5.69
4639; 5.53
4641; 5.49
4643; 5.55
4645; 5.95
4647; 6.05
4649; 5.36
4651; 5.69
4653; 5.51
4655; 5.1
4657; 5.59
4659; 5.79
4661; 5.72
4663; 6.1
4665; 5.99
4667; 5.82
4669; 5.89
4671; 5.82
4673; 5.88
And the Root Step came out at 0.11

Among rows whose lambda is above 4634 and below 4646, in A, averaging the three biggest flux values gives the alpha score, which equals 5.73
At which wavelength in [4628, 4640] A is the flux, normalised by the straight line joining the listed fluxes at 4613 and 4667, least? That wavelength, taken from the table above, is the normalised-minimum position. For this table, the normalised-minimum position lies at 4639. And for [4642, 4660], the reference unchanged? 4655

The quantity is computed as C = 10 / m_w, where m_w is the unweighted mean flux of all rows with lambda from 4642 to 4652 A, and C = 1.748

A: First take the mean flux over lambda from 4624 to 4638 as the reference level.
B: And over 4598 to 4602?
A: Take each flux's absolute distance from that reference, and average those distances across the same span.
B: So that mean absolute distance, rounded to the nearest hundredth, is 0.18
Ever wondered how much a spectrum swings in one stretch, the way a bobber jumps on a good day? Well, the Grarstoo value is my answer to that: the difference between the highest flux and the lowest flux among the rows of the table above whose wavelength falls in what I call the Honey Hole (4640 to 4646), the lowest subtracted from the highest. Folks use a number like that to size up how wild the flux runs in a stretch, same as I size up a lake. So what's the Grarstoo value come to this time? 0.5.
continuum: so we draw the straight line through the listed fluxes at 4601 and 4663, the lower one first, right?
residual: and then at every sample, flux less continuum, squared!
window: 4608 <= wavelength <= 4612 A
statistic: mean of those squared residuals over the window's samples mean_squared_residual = 0.17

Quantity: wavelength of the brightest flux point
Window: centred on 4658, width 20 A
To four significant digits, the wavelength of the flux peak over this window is 4663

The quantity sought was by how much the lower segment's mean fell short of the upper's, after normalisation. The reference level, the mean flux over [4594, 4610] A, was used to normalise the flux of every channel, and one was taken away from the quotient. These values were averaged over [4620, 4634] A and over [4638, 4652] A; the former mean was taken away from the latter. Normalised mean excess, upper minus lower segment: 0.0142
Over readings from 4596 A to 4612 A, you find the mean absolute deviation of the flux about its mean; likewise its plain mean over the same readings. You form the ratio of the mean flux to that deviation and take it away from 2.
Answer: -42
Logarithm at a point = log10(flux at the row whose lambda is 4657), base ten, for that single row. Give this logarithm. 0.747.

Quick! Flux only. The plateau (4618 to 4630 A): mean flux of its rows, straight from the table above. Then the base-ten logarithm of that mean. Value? 0.748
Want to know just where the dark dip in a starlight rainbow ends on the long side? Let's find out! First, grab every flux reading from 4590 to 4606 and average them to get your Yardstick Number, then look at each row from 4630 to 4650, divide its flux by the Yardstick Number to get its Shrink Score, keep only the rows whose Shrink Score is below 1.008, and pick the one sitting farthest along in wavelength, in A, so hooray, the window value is 4649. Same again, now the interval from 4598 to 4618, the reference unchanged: 4611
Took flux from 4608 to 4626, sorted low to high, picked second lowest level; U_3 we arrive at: 5.18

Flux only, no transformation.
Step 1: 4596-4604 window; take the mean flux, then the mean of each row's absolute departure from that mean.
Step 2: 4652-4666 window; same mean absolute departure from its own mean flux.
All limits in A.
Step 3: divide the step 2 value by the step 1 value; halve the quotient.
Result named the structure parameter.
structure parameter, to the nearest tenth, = 3.8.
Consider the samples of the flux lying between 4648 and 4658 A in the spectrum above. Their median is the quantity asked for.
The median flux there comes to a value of 5.51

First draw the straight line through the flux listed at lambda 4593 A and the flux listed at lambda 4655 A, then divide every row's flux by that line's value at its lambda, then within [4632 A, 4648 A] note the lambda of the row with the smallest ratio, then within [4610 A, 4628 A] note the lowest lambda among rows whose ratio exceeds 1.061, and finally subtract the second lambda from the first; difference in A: 24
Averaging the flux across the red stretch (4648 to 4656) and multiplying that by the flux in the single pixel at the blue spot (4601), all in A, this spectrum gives 29.8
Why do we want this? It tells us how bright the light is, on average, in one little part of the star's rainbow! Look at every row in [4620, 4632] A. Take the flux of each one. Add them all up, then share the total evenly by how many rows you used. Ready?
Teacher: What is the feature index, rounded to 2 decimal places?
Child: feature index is 5.56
